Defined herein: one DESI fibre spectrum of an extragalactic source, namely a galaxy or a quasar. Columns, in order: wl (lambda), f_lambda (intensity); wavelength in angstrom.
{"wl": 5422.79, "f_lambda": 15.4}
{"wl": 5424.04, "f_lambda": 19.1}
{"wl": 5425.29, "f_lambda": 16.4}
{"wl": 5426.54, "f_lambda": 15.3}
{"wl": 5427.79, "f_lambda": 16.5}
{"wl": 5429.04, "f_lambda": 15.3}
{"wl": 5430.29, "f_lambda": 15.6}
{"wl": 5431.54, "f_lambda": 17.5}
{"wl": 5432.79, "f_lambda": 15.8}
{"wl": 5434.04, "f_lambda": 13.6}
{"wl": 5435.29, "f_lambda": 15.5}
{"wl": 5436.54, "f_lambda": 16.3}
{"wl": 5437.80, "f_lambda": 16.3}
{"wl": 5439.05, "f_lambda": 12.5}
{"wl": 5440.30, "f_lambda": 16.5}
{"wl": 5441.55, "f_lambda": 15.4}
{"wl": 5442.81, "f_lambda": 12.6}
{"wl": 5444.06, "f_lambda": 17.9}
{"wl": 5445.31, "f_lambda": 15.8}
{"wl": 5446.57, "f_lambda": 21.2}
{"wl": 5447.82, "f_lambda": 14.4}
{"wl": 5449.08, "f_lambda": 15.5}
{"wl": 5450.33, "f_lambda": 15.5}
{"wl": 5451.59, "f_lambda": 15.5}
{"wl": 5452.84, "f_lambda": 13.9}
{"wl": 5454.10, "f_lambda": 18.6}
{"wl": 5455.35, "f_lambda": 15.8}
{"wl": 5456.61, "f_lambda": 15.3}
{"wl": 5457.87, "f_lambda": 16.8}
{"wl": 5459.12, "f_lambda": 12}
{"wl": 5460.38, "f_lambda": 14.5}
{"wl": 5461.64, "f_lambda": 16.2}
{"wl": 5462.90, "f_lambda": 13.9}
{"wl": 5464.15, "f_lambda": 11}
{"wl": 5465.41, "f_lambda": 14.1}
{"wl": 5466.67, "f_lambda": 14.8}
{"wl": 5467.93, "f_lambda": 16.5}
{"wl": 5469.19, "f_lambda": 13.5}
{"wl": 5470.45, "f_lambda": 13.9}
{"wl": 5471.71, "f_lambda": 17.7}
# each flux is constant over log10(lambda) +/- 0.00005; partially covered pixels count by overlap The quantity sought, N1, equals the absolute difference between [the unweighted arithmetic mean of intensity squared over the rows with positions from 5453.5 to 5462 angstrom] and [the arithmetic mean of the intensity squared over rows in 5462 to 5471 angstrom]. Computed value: 50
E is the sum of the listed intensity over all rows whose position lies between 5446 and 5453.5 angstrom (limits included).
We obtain 96.0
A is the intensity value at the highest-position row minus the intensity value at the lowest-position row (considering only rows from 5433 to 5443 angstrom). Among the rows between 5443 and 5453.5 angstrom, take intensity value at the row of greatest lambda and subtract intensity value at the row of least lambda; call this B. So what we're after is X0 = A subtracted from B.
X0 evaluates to -3.0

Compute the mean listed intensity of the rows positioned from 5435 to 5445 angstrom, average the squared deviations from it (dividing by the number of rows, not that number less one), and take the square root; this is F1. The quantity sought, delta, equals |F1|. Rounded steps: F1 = 1.78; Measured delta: 1.78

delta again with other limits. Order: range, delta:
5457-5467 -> 1.82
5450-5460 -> 1.81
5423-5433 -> 1.22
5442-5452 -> 2.39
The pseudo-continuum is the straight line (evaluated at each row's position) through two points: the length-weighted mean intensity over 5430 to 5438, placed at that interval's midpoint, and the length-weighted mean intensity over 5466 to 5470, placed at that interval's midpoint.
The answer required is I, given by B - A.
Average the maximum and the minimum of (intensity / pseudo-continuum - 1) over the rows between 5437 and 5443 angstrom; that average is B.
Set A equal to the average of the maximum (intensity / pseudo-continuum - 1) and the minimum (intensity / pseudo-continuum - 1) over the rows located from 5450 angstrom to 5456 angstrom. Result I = -0.1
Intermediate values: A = 0.07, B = -0.07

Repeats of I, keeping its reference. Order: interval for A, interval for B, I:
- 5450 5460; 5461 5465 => -0.1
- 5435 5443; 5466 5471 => 0.1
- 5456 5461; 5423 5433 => 0.1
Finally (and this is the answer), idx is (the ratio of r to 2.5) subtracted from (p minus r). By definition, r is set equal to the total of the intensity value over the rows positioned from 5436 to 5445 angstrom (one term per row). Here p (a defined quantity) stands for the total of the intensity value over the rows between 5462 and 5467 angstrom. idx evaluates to -97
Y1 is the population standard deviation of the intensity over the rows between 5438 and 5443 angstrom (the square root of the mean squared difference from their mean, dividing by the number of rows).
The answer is 1.7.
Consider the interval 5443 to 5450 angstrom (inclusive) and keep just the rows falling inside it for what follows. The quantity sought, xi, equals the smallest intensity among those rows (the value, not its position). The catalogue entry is 14.4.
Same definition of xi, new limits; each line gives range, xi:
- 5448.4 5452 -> 15.5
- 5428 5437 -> 13.6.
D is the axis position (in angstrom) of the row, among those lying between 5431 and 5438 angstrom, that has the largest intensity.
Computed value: 5431.54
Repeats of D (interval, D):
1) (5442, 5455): 5446.57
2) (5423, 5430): 5424.04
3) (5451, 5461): 5454.10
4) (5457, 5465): 5457.87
